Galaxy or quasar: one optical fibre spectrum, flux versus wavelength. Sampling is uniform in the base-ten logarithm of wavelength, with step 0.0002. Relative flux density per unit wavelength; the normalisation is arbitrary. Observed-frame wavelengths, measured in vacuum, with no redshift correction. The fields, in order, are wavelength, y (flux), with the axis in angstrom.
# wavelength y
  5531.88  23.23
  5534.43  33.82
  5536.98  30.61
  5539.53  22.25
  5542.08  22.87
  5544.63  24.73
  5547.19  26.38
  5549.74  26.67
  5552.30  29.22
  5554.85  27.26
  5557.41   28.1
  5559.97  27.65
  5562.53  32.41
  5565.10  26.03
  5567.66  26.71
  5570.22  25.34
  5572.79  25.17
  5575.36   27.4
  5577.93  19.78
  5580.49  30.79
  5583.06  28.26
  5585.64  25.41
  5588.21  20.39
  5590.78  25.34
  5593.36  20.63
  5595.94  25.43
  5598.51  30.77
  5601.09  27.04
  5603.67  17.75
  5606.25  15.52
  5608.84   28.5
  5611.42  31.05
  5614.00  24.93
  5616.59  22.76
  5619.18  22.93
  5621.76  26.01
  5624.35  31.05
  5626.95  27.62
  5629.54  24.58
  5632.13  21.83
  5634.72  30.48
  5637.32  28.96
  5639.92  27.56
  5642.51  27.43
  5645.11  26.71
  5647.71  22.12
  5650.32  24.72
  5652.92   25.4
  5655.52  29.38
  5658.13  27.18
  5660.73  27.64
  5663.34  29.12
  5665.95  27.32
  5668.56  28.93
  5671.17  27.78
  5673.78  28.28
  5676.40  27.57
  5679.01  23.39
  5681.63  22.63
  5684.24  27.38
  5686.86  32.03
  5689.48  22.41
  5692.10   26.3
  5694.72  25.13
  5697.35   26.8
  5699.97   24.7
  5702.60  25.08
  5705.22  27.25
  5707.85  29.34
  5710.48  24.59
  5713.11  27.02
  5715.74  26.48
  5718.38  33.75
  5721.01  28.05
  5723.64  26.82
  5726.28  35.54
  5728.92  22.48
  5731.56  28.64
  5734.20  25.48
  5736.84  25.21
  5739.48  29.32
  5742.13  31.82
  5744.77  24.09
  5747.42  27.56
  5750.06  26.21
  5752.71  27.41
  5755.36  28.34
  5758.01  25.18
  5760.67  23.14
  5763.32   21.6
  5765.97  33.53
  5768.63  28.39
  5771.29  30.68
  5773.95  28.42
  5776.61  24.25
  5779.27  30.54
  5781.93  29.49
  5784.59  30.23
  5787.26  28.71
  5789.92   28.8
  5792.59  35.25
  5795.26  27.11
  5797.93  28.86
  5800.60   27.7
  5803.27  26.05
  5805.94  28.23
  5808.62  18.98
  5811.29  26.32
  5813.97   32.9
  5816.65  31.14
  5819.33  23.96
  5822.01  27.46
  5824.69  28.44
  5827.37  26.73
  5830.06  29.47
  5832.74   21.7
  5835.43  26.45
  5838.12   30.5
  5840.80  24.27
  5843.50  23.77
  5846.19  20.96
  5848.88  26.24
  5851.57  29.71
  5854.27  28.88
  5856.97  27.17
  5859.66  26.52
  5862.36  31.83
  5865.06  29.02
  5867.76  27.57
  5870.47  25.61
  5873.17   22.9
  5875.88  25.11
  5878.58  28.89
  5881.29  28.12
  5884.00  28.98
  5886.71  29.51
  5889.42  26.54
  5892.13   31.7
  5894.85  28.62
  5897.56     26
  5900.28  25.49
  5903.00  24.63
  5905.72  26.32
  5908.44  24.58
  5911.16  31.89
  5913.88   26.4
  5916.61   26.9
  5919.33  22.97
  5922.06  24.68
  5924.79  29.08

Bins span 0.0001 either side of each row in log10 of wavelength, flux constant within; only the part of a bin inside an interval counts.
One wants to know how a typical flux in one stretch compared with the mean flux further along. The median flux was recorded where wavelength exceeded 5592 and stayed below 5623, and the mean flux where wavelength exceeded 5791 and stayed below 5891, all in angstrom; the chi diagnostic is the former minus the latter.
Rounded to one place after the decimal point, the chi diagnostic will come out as -2.1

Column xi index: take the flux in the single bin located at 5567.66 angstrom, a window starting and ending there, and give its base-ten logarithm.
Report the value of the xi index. 1.427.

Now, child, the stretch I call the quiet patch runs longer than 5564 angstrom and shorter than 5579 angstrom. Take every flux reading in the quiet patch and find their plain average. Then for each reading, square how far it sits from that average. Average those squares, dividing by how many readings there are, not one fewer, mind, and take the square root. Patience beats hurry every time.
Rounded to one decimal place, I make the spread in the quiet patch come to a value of 2.5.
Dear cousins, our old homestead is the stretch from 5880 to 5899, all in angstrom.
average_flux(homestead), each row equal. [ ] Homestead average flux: 28.5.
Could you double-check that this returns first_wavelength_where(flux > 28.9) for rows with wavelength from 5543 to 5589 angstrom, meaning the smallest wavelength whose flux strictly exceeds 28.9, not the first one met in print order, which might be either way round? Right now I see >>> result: 5552.30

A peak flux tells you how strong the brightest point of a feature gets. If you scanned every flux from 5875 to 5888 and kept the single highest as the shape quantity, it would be 29.51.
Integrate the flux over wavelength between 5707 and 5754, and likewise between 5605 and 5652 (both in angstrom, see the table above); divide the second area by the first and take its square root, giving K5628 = 0.96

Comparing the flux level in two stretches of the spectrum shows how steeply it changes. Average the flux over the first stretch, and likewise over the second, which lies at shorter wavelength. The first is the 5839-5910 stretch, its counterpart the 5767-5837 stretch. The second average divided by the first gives 1.04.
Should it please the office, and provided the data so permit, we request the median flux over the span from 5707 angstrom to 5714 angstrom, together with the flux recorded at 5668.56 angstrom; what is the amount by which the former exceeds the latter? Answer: -1.9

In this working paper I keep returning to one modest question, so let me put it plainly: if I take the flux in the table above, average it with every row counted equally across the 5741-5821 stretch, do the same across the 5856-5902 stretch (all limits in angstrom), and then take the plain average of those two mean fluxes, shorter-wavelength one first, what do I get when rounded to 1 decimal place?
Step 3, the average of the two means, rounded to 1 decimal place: 27.7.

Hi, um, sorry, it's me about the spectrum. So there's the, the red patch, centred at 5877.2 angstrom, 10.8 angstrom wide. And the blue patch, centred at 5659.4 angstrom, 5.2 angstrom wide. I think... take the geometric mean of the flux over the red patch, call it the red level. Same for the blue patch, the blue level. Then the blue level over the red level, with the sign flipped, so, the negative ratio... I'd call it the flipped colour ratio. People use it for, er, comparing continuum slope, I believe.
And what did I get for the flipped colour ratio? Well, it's -1.05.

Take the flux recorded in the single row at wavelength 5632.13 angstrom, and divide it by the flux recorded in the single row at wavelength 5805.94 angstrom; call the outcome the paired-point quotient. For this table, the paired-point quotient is 0.77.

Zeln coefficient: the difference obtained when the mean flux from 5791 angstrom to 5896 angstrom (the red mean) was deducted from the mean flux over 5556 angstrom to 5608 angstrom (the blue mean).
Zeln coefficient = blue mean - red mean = -2.1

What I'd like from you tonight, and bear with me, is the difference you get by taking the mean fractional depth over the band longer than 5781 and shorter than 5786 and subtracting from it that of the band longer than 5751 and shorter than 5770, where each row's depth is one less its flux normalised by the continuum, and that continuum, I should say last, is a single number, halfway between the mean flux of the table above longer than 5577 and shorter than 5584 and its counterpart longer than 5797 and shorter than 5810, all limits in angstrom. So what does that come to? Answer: -0.12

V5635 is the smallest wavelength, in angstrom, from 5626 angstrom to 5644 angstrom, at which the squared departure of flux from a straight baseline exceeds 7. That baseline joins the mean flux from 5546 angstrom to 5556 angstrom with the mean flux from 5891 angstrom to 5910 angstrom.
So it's 5629.54 angstrom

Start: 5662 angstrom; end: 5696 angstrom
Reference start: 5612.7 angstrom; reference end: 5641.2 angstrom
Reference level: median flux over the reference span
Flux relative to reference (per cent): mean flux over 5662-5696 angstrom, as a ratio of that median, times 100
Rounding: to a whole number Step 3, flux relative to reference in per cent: 103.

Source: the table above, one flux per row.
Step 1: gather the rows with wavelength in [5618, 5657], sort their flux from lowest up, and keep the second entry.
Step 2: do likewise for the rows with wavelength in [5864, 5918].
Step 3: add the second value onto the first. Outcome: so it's 47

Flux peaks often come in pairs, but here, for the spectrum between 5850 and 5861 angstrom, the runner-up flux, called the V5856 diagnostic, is 28.88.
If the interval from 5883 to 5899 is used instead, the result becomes 29.51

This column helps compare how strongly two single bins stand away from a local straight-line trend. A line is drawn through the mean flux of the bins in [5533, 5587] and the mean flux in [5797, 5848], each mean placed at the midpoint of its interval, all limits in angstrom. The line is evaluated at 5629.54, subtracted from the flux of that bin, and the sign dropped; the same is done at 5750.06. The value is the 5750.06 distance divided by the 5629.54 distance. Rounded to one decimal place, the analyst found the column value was 0.2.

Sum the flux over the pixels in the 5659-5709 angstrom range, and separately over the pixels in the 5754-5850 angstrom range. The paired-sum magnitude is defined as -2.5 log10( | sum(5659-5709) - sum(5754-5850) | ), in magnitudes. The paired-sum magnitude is -6.7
